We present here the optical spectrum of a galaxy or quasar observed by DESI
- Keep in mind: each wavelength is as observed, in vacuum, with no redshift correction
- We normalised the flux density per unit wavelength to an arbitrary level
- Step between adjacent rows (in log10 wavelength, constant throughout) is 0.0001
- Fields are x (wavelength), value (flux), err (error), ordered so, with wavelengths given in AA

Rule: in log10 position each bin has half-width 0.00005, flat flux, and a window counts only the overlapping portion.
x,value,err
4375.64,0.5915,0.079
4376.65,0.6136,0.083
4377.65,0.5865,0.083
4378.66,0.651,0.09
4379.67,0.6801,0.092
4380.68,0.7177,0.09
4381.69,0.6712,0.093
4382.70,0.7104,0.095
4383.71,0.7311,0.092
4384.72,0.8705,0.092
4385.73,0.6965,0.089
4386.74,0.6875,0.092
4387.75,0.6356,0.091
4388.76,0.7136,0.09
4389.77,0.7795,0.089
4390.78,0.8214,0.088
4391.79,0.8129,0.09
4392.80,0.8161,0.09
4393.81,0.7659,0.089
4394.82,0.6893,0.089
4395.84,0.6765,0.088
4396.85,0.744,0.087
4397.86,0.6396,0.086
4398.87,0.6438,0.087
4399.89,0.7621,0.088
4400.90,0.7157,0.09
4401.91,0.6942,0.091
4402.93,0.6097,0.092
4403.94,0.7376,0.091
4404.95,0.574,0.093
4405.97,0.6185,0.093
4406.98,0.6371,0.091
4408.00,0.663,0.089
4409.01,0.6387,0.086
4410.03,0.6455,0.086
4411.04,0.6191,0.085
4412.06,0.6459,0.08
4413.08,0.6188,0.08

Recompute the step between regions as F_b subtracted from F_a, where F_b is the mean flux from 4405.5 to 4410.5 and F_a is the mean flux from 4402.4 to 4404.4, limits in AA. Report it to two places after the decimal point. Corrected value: 0.03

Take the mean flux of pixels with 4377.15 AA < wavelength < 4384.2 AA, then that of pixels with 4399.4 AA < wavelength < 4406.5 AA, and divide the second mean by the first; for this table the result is 0.99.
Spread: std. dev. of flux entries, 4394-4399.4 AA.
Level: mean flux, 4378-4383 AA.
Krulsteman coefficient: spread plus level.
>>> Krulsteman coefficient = 0.72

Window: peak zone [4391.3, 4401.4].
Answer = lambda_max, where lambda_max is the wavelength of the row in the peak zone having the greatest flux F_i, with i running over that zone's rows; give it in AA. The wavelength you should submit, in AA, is 4392.80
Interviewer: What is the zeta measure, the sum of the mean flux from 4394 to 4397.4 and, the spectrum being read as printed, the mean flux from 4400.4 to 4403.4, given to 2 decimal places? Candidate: 1.38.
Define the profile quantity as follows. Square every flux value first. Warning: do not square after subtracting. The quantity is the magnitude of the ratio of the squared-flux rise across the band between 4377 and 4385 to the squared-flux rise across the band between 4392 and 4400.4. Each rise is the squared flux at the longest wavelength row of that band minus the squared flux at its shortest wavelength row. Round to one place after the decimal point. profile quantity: 4.9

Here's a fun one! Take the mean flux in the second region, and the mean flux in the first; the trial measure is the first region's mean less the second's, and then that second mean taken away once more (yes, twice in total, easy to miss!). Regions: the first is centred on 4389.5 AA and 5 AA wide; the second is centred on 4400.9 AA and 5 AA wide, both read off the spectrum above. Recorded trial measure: -0.62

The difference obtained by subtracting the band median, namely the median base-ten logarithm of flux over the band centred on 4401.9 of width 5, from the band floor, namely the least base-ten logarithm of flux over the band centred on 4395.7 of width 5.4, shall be -0.049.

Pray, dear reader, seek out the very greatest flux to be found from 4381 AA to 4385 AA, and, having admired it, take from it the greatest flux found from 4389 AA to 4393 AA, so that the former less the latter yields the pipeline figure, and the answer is 0.049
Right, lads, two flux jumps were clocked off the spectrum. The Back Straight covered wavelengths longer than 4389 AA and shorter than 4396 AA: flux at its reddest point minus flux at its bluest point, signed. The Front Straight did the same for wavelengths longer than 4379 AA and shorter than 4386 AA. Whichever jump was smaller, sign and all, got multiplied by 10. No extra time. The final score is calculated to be -1.03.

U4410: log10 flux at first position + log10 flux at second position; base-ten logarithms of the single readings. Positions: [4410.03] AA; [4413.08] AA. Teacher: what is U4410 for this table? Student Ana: -0.40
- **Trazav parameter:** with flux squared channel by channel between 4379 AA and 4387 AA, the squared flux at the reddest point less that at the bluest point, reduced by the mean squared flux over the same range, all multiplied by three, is -1.54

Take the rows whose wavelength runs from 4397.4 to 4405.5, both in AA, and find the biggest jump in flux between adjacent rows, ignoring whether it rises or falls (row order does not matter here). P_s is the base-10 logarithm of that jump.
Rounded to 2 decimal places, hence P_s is -0.79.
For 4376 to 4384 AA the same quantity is -1.19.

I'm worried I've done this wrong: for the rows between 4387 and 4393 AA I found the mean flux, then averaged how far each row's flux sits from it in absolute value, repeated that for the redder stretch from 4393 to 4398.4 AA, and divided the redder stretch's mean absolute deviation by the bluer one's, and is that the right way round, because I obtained 0.7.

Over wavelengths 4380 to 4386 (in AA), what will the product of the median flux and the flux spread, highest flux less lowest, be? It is 0.14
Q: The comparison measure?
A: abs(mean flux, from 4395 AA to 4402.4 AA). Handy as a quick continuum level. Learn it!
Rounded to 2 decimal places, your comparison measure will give 0.70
